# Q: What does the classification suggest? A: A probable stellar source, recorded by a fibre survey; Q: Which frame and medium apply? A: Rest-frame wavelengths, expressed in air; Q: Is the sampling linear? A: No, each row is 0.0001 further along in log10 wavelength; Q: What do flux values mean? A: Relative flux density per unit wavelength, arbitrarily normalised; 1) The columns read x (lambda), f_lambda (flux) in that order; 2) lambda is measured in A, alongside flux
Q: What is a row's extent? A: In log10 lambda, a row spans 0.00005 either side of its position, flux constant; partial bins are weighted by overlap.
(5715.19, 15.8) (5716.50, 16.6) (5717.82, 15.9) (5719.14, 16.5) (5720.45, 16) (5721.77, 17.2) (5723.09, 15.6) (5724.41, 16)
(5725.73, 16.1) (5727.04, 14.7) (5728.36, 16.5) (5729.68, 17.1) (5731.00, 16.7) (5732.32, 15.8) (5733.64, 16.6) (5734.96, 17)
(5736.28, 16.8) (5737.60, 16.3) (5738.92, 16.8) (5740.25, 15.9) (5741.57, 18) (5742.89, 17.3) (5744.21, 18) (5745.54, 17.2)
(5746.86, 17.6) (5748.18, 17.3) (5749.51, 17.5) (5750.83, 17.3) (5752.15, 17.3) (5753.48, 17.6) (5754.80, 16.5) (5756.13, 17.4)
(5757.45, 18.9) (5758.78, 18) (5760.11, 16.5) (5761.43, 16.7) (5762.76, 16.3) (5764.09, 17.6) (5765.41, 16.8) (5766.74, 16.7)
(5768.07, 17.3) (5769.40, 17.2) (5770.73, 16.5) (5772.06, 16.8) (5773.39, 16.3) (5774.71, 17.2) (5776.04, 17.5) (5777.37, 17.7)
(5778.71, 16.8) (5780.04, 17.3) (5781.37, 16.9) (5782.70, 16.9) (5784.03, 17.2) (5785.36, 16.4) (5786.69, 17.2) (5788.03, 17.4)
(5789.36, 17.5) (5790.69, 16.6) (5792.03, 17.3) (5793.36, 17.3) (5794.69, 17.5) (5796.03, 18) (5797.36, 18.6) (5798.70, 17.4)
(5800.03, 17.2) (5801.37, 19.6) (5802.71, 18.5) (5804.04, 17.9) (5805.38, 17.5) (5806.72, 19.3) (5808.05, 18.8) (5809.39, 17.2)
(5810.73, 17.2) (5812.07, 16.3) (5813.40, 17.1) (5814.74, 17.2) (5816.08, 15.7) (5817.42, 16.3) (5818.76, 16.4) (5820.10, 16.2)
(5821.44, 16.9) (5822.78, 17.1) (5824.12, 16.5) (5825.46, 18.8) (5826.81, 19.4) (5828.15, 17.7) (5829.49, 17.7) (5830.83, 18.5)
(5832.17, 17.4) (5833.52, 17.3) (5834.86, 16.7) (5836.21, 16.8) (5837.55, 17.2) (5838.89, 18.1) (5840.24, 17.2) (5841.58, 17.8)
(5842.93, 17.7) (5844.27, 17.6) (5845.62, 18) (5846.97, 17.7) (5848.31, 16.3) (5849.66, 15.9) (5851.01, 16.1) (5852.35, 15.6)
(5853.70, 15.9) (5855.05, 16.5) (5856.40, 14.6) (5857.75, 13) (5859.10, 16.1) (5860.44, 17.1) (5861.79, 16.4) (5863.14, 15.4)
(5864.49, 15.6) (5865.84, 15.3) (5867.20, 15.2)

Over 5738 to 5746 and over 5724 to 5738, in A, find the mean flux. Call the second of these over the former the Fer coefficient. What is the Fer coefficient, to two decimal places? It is 0.95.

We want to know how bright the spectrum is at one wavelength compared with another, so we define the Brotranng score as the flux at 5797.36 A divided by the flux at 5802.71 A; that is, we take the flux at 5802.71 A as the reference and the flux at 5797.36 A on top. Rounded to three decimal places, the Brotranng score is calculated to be 1.005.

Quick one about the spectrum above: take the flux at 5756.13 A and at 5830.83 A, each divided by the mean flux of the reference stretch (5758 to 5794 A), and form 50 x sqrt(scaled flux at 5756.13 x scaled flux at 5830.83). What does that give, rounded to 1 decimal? 52.7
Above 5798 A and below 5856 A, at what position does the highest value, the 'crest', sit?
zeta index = 5801.37 A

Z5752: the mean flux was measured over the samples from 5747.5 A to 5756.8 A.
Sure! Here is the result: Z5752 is 17.3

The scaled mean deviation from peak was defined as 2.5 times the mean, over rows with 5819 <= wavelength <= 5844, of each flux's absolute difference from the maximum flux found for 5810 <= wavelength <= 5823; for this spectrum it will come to 1.6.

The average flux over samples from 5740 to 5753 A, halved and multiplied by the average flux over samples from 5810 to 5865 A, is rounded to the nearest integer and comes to 146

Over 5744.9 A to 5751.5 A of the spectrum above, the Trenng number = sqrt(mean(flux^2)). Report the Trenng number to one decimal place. 17.4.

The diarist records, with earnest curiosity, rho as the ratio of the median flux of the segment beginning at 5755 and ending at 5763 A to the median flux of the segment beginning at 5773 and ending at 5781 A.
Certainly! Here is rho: 0.988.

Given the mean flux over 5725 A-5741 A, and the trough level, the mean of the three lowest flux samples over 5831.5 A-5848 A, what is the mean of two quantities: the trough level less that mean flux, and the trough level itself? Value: 8.7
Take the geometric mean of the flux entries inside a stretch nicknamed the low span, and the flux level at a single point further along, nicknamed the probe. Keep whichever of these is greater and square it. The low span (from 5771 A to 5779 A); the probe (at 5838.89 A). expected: 328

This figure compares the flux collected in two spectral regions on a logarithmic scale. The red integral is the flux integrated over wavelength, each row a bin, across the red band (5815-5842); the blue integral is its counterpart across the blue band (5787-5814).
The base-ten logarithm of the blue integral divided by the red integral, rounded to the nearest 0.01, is 0.01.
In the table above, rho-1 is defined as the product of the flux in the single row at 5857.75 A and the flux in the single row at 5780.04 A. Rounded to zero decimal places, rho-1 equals 225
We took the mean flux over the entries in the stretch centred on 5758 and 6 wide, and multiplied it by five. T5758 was 88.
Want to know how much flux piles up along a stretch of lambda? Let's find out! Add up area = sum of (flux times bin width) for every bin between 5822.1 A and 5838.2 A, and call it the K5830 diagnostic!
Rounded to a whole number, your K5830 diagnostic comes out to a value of 283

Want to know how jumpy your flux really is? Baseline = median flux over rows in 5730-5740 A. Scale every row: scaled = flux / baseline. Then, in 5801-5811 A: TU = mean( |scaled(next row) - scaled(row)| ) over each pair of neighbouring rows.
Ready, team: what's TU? 0.051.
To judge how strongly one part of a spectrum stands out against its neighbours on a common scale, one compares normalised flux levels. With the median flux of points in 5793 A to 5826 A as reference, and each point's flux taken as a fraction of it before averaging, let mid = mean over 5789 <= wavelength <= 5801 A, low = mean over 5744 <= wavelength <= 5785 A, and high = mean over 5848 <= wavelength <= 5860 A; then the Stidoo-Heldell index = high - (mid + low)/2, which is -0.104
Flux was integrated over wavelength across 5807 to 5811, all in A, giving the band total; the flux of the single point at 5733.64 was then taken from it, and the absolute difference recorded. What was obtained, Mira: 55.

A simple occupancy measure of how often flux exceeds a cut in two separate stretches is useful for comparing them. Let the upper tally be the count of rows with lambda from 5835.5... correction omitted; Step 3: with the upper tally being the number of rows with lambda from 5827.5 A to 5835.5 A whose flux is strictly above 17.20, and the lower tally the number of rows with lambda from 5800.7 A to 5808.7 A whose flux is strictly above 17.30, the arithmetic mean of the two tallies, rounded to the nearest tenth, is 5.5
